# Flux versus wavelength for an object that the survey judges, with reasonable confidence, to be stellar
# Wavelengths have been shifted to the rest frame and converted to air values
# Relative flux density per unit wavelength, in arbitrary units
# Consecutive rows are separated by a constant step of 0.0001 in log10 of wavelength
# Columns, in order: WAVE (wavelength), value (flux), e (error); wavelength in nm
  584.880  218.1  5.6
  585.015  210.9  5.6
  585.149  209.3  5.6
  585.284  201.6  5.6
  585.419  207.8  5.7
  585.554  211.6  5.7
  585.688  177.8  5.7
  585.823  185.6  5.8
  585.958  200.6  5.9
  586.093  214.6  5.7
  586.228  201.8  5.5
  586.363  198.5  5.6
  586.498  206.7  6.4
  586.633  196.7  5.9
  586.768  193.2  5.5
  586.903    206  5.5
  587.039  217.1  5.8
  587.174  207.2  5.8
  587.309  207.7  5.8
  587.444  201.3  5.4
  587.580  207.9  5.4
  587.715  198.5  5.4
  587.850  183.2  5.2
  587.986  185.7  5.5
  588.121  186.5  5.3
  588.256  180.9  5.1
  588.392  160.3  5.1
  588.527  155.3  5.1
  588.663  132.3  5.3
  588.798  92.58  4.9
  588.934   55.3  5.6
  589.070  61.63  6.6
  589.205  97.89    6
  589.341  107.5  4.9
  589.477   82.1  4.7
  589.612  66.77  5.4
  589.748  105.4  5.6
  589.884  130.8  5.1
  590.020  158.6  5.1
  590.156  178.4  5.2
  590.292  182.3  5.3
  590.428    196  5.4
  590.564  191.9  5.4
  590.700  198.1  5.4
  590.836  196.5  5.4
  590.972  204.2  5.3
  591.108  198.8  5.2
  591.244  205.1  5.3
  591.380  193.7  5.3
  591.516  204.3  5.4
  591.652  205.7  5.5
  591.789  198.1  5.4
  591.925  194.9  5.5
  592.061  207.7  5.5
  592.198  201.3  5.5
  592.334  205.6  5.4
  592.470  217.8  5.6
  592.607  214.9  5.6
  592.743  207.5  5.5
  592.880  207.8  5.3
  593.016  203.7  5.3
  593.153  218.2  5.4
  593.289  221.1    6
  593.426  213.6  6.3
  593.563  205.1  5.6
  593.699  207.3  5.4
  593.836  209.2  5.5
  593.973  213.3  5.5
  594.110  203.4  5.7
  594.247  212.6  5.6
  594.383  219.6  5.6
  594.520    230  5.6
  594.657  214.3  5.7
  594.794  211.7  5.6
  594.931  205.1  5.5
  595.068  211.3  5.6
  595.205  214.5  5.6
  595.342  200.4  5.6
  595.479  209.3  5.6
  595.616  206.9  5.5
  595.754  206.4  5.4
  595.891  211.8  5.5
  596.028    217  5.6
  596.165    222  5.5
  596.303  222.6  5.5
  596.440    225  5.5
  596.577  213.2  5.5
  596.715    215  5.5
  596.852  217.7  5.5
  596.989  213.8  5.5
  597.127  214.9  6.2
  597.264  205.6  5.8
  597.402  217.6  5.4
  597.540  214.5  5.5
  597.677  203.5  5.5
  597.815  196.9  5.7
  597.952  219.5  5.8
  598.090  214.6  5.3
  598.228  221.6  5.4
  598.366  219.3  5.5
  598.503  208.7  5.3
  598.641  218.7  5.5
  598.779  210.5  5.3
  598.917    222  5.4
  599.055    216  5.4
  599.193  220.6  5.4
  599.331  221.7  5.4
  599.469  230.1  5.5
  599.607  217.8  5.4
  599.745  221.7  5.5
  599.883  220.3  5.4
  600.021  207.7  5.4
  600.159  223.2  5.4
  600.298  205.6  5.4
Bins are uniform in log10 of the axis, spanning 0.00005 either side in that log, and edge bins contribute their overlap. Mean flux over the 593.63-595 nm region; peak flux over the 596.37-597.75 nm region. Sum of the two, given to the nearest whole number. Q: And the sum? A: 438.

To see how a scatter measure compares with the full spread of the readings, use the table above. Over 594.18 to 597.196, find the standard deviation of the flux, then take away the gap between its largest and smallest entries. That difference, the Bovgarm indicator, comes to -23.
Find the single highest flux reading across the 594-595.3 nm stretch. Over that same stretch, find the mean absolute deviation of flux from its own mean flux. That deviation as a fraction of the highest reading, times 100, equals 2.3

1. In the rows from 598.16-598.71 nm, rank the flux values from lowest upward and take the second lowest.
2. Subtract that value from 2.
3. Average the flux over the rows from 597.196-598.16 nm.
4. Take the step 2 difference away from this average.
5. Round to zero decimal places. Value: 427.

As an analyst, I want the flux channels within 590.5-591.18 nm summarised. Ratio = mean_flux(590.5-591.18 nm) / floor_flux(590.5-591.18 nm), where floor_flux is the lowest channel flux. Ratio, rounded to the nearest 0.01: 1.03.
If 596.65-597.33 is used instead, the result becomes 1.04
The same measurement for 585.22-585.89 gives 1.11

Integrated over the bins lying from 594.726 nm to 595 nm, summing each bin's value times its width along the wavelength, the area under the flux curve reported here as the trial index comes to 57.1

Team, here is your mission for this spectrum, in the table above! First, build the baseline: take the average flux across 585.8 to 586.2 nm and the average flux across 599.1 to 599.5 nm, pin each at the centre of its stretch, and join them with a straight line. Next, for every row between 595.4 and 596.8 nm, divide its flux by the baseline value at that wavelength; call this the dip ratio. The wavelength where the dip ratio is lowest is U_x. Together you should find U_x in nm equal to 595.754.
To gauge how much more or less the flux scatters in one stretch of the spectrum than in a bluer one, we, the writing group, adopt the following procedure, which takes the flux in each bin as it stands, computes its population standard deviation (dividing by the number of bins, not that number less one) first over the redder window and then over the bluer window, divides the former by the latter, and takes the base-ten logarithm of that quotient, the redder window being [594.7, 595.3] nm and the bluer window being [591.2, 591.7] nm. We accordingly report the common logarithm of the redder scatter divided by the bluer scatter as -0.16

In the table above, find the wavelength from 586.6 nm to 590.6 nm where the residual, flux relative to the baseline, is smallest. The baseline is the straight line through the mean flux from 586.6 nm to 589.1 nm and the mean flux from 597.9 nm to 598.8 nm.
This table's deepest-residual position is 588.934 nm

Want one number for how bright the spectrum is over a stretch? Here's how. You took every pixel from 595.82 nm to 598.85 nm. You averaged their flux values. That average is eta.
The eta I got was 215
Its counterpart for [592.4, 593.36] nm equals 213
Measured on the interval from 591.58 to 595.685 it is 210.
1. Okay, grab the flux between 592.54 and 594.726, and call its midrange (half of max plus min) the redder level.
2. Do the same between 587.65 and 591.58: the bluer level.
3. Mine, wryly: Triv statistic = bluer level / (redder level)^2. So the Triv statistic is 0.0028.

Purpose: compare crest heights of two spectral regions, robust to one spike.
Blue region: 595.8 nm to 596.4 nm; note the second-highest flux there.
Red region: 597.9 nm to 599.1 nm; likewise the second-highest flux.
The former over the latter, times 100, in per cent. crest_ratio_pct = 100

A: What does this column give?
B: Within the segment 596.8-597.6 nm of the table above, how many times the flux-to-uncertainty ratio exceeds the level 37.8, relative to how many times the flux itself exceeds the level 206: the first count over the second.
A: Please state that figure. 0.8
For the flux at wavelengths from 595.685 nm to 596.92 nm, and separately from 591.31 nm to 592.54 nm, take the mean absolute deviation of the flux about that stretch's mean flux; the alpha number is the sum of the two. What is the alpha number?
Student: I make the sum 10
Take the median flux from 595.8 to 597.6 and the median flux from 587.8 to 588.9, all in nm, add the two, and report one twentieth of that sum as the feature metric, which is 19.3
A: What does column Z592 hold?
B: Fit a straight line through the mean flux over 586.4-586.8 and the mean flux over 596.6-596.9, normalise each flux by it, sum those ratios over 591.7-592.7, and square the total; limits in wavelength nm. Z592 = 48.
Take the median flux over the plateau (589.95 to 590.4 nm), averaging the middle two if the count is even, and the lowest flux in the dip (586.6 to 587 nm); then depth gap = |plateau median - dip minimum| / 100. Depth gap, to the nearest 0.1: 0.1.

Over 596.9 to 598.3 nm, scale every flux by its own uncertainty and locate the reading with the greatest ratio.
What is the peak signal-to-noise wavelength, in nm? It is 598.228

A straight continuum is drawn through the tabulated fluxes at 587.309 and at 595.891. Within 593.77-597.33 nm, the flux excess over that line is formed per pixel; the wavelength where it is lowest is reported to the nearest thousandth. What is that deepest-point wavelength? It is 595.342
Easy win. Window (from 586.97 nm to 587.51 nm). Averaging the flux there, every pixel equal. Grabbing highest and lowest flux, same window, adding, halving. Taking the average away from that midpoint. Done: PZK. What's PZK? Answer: 0.9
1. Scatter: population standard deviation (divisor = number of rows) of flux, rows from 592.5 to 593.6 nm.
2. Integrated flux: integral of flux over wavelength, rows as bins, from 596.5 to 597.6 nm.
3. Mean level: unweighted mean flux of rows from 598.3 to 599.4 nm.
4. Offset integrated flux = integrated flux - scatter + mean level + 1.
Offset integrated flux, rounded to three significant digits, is 448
